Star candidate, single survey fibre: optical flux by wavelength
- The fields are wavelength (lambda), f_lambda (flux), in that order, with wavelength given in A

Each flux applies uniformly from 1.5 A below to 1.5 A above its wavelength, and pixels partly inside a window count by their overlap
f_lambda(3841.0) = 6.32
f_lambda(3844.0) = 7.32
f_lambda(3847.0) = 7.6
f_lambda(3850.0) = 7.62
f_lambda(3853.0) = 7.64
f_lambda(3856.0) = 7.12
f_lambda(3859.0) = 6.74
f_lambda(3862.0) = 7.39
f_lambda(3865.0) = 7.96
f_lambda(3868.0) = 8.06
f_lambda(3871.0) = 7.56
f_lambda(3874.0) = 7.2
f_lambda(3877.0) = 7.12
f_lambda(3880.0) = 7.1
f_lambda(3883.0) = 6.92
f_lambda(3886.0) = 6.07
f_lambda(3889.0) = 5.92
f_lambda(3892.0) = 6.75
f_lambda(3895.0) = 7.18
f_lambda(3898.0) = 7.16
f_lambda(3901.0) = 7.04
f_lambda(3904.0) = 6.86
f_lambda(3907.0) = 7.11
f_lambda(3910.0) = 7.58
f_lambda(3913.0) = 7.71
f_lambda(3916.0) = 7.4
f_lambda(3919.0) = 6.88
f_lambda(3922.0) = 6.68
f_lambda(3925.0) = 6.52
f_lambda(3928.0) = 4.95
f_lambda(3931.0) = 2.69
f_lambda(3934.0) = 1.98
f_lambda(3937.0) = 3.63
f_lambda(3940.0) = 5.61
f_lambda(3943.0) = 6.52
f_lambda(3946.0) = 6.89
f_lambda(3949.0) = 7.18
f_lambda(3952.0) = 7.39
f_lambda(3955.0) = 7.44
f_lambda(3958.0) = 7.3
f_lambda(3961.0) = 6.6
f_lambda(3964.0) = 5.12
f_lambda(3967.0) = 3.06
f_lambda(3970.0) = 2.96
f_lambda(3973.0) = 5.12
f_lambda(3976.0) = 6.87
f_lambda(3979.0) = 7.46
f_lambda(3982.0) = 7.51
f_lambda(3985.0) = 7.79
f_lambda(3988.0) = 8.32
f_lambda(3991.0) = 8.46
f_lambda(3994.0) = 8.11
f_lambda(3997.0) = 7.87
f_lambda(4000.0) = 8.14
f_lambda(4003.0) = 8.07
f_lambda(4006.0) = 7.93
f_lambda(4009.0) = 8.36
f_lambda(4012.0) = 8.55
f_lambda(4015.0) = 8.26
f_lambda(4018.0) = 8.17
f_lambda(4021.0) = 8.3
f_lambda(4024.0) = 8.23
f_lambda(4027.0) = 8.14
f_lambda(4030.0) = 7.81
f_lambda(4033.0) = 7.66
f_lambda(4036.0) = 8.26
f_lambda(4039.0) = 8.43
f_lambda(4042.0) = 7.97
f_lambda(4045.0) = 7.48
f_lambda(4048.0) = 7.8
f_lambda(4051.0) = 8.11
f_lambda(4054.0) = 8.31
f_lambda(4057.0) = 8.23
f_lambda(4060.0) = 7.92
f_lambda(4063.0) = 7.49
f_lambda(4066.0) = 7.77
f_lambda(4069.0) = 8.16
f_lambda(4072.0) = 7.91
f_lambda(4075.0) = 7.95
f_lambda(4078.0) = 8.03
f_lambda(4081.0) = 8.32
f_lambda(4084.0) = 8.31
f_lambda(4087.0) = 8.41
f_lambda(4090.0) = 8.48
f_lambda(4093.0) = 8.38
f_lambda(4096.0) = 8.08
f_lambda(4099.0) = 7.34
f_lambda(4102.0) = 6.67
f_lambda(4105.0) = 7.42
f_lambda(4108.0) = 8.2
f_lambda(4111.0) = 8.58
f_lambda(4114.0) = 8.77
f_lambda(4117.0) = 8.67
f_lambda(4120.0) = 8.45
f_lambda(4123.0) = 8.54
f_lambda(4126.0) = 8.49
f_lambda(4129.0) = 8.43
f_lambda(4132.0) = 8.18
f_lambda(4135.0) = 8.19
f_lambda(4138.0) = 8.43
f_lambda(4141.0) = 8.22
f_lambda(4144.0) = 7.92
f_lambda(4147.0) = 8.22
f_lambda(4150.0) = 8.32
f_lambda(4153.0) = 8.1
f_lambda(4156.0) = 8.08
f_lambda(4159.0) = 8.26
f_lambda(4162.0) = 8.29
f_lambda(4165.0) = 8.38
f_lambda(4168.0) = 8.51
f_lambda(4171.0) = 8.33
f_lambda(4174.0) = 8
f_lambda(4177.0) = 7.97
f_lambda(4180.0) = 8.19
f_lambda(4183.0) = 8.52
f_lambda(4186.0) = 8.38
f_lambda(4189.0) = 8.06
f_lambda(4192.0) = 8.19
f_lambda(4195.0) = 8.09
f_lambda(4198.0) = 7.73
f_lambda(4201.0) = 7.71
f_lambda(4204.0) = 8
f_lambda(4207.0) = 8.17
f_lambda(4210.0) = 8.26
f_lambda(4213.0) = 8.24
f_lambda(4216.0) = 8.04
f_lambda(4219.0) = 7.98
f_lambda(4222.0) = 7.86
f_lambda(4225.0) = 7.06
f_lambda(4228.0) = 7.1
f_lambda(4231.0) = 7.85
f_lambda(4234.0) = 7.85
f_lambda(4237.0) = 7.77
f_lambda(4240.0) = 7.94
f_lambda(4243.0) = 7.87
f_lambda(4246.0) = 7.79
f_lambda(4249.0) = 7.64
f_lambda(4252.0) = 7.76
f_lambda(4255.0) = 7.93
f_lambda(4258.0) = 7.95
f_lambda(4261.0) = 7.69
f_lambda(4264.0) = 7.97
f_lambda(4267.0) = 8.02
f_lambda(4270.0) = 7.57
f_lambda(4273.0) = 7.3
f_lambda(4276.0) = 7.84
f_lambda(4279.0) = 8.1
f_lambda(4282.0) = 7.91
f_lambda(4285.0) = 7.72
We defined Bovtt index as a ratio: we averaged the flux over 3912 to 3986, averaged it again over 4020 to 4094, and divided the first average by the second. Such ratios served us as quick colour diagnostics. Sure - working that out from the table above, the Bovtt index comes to 0.74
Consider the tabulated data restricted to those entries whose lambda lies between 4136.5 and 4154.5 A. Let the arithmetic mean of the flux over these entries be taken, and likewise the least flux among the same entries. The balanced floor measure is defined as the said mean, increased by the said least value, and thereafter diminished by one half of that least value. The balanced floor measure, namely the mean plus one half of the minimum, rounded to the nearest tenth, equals 12.2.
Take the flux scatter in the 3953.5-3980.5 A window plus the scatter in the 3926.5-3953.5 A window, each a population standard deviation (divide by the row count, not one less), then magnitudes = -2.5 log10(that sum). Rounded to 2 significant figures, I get -1.4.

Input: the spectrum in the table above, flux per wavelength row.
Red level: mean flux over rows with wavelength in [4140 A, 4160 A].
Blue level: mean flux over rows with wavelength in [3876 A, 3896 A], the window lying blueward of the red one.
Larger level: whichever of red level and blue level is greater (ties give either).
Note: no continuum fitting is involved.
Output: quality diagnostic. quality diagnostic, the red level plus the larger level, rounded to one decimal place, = 16.3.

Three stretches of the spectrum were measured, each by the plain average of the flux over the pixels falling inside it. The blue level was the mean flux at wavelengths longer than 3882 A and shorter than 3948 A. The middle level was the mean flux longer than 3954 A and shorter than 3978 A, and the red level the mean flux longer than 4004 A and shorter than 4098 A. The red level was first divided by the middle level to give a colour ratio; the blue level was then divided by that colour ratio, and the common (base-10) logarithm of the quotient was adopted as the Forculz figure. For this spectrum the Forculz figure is 0.628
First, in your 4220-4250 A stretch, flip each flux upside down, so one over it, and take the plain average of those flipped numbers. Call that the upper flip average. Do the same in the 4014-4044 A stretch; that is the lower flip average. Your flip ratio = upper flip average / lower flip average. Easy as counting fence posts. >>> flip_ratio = 1.06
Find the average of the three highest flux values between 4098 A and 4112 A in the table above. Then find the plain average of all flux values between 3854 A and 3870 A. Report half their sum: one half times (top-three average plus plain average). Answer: 7.8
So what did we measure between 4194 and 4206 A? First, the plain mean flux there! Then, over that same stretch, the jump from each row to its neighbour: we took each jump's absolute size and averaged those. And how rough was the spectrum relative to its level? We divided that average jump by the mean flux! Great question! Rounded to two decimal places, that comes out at 0.03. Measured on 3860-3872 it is 0.05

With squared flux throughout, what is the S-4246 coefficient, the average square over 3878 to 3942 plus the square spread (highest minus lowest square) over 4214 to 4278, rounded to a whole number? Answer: 55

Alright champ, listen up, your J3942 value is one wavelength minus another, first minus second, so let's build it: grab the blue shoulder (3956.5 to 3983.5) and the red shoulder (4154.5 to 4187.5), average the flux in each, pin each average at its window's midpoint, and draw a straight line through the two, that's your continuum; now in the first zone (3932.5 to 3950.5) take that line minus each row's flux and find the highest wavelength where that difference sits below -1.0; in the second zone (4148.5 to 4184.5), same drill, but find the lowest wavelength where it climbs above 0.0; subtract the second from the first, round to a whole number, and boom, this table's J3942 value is -225 A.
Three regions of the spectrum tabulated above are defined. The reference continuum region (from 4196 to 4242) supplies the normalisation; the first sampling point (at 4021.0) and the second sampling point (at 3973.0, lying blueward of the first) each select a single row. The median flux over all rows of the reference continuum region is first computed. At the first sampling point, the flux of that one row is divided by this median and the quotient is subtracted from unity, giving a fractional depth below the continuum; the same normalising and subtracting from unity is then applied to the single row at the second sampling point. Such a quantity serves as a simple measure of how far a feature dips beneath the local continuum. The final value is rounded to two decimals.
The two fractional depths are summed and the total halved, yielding 0.15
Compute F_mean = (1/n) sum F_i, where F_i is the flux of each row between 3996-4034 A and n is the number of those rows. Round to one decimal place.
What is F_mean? 8.1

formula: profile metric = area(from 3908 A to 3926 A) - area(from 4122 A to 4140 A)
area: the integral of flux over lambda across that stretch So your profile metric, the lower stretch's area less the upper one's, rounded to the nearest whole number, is -22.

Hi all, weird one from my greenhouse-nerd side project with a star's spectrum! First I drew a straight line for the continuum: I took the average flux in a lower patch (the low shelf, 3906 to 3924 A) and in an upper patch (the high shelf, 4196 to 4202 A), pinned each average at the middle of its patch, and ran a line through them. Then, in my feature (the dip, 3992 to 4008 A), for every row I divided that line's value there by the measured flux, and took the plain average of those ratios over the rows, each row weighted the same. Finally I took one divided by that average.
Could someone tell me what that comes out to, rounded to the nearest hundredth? 1.09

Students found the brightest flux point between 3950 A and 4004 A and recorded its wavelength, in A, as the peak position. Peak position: 3991.0 A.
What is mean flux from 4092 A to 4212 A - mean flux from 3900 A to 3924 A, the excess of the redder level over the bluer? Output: 1.0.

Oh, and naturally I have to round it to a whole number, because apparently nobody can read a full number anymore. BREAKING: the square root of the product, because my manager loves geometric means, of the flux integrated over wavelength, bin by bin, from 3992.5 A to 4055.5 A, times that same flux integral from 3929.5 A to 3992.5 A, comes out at 439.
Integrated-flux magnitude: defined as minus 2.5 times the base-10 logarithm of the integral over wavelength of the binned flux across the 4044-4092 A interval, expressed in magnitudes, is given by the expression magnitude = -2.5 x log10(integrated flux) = -6.47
